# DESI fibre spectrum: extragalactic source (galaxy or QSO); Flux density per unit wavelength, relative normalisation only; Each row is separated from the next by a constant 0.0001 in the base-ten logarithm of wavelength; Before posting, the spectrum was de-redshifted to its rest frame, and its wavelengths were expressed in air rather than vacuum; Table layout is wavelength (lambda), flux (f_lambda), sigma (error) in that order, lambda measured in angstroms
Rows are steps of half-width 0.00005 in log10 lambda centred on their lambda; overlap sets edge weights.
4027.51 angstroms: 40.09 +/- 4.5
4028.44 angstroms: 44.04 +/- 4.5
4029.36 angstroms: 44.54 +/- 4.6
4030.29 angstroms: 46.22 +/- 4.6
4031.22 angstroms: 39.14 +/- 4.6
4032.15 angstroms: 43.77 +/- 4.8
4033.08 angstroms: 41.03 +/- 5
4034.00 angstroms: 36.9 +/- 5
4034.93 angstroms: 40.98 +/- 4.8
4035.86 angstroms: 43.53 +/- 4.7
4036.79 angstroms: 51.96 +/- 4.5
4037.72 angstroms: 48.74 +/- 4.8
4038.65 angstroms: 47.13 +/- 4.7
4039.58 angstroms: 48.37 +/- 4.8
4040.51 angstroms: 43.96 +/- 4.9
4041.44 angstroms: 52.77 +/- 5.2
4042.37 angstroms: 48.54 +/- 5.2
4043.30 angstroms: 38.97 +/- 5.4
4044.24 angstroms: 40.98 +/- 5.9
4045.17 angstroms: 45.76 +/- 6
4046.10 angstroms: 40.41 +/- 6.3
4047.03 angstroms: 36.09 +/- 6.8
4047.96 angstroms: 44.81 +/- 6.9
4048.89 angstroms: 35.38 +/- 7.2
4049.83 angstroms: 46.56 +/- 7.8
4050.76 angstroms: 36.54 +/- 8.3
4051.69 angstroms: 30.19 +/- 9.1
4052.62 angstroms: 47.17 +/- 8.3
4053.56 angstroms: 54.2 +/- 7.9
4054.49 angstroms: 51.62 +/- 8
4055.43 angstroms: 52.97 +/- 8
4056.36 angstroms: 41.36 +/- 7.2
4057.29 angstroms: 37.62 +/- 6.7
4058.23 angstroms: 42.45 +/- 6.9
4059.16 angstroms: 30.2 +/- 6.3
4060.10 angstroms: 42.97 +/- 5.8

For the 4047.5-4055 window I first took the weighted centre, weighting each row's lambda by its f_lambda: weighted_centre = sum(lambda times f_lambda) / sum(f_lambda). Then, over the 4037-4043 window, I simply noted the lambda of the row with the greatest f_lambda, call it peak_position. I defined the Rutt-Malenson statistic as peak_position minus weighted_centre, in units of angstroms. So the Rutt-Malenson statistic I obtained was -10.0 angstroms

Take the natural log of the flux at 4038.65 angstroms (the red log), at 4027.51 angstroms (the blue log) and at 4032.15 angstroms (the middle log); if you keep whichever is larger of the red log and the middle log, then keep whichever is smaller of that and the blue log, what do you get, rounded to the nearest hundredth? 3.69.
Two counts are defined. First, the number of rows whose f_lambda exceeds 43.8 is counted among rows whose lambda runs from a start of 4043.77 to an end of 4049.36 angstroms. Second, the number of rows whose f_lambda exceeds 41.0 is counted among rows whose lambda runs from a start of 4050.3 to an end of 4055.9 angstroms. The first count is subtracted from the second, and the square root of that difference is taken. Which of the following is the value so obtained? 1.4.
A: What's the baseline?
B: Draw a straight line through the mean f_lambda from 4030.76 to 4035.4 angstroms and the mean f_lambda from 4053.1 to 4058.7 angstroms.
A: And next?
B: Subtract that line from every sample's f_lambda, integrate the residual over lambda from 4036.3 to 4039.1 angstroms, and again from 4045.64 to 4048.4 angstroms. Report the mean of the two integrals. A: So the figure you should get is 5.3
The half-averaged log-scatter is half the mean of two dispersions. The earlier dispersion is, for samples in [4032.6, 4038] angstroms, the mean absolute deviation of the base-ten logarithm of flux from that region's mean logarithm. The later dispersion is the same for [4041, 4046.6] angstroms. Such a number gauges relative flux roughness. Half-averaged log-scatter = 0.0212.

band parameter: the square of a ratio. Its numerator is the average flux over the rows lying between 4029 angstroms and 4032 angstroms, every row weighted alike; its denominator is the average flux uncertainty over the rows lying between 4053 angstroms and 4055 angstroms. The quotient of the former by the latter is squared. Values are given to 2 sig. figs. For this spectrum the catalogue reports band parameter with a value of 30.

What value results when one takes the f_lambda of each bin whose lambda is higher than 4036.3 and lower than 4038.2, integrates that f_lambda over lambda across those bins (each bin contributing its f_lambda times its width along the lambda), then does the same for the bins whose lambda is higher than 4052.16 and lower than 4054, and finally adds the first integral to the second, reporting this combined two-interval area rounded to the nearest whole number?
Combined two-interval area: 188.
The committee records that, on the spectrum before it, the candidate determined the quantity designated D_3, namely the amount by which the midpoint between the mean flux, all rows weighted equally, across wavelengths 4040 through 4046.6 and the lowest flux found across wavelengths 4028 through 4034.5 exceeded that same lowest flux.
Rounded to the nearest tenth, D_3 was 3.8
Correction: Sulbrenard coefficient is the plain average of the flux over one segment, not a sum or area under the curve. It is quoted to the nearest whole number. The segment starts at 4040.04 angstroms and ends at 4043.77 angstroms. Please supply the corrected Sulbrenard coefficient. 46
